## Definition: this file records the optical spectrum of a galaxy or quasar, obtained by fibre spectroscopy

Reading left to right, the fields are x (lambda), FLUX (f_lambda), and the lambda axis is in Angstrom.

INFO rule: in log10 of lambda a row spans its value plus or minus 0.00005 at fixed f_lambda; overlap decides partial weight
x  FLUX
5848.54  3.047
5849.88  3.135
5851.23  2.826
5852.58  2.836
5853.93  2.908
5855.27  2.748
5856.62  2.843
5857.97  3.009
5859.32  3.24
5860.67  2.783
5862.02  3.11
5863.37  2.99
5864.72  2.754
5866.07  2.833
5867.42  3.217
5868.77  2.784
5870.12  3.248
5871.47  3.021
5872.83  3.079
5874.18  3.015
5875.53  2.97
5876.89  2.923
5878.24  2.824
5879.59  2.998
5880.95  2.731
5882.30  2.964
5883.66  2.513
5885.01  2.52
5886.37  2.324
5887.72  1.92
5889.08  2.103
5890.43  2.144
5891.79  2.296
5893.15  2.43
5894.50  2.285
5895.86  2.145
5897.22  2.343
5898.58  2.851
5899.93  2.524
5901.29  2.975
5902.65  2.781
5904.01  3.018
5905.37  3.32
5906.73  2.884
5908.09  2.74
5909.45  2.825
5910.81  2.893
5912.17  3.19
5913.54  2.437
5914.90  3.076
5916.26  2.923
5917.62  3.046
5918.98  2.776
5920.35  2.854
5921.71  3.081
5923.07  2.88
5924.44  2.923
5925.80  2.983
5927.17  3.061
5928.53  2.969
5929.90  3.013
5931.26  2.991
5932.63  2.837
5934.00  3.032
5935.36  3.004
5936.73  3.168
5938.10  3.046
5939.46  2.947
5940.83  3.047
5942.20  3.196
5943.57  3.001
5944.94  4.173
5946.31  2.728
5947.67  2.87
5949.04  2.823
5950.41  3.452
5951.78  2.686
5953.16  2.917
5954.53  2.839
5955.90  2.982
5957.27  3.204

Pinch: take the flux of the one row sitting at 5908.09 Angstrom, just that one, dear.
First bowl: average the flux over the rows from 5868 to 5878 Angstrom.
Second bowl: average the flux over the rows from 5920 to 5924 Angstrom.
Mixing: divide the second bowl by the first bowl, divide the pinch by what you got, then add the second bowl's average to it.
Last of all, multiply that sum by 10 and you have 57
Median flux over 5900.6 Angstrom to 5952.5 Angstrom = 2.98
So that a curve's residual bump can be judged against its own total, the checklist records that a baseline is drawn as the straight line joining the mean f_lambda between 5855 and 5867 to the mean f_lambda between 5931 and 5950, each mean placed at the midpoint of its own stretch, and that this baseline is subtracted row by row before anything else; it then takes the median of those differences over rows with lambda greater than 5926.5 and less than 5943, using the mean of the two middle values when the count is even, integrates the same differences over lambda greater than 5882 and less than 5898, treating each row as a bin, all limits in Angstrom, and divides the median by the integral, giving 0.00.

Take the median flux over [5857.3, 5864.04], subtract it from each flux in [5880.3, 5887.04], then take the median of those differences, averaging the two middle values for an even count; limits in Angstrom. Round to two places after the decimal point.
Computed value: -0.49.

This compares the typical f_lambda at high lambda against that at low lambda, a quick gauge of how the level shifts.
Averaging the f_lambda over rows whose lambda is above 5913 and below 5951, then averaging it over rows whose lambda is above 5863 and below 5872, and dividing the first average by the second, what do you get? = 1.01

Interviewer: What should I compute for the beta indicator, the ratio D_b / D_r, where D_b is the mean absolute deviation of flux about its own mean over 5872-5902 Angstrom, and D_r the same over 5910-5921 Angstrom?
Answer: 2.0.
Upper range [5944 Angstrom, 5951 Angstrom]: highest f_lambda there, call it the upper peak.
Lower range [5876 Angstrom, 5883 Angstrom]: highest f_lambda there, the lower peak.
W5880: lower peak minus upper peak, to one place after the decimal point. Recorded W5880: -1.2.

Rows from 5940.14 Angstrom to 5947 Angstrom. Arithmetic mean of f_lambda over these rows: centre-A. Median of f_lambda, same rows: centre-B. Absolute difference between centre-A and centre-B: 0.18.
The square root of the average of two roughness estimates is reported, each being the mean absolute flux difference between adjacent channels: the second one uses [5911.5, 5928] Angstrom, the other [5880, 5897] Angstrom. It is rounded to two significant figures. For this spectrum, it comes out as 0.46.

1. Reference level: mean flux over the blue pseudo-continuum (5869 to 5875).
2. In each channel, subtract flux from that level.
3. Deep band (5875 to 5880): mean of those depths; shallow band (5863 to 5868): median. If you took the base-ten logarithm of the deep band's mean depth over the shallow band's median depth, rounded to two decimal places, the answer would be -0.04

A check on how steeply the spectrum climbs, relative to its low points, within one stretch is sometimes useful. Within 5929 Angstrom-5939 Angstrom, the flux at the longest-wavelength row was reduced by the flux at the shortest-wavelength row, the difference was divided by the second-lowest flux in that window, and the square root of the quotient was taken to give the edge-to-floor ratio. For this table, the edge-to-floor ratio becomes 0.11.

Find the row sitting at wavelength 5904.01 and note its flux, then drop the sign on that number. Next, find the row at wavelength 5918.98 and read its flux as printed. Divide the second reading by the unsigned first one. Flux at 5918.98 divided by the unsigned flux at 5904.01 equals 0.92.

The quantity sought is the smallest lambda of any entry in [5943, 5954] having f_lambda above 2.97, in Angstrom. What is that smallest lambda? 5943.57 Angstrom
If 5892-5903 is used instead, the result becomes 5901.29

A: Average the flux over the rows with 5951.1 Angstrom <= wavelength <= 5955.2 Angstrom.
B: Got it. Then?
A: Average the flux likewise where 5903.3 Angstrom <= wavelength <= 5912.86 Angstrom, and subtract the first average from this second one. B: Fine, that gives 0.17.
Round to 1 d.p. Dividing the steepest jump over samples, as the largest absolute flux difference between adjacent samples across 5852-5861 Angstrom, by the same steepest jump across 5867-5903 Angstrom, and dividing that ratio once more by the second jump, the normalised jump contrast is 1.8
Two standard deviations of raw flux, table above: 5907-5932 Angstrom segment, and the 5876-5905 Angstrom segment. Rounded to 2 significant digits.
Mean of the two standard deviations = 0.25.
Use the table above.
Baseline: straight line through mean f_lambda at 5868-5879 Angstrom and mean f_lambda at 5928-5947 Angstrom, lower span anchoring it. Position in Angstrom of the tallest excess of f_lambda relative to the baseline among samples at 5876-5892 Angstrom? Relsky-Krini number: 5879.59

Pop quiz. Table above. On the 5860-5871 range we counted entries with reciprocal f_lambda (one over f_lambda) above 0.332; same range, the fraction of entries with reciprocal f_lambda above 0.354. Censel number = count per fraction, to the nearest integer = 13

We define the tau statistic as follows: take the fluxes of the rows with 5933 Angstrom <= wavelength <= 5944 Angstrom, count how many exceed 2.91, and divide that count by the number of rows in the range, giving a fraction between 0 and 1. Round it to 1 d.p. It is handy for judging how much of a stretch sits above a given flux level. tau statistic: 1.0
